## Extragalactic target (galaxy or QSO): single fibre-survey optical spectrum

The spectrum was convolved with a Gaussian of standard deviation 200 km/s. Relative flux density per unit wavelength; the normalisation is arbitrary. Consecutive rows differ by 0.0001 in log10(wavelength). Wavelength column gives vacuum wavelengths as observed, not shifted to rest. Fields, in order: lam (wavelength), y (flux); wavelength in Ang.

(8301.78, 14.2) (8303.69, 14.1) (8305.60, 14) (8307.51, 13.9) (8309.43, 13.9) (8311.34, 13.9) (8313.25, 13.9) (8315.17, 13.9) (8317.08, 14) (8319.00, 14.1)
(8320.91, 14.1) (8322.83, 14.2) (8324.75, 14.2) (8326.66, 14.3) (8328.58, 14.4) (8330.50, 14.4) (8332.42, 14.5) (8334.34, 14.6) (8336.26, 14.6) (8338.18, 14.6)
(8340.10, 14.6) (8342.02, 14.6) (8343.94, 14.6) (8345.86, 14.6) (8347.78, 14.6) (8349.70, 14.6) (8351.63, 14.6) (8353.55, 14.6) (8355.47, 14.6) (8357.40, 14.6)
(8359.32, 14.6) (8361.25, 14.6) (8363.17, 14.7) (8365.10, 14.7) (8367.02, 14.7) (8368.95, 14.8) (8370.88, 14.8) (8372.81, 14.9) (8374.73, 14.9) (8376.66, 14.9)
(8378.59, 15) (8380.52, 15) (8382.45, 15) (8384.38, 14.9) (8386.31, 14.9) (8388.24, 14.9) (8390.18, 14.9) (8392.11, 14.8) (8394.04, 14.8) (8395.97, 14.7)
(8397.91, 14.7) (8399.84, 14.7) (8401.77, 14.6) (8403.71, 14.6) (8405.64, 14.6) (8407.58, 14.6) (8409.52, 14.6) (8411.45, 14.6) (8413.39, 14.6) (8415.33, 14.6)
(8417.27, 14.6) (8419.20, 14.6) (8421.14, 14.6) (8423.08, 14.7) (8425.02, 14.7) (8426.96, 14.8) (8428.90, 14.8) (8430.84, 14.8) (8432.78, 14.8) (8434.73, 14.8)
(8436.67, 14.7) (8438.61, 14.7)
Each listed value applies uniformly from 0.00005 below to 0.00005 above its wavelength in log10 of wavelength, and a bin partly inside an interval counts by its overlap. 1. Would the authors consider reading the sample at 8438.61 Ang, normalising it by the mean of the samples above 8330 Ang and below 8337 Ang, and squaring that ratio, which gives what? 1.024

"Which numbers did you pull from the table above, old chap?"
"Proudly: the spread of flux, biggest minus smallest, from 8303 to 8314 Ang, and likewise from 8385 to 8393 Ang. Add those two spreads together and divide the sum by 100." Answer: 0.0030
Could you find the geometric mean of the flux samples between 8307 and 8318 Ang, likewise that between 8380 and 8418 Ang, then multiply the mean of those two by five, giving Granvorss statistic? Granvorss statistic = 71.6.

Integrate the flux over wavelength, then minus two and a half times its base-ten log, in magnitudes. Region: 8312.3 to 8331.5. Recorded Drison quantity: -6.08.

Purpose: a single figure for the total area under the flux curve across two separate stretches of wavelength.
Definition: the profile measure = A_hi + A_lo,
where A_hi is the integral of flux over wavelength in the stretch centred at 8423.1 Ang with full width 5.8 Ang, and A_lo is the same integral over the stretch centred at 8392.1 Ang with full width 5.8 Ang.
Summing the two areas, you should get 171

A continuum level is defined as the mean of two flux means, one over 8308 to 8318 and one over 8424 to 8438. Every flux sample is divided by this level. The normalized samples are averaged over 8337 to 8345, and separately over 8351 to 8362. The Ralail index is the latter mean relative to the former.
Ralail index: 1.00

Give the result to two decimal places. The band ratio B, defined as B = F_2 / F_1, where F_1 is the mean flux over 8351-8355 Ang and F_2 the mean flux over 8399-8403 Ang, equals 1.00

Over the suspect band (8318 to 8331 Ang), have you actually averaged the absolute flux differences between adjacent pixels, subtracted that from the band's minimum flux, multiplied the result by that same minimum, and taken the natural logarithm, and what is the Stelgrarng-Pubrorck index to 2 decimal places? 5.29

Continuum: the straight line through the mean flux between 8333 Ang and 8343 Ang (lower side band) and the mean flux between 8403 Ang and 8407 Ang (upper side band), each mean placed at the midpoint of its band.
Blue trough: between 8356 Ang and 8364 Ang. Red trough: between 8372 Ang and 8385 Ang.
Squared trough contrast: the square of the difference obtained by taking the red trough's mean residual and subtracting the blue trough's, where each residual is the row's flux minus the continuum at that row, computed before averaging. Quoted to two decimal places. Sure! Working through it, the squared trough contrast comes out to 0.10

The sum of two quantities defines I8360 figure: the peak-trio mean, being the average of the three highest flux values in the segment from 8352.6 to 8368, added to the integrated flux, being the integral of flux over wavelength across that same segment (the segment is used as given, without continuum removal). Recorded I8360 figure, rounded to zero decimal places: 240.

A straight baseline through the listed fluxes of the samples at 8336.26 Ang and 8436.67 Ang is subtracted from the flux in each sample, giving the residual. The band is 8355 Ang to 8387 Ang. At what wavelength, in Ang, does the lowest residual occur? 8361.25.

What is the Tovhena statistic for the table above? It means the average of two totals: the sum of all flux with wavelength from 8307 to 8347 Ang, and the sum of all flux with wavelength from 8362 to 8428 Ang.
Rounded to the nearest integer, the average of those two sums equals 401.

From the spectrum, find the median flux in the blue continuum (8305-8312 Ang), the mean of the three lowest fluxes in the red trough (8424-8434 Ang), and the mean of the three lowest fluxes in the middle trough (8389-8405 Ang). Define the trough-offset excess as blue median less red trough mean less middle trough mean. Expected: -15.5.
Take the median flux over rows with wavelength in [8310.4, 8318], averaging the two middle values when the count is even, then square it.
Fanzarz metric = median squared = 193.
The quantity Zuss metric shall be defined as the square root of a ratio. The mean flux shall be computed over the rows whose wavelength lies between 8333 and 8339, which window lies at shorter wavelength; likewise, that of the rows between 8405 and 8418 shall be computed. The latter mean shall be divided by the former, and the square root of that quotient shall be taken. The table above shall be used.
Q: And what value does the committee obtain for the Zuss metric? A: 1.00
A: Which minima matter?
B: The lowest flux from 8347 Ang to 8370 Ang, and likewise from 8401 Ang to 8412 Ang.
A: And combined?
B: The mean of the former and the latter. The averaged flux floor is 14.6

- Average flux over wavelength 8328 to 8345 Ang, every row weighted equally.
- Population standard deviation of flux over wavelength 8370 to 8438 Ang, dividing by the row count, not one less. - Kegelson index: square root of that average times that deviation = 1.4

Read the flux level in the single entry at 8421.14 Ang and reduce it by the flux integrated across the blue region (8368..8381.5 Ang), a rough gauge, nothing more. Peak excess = -187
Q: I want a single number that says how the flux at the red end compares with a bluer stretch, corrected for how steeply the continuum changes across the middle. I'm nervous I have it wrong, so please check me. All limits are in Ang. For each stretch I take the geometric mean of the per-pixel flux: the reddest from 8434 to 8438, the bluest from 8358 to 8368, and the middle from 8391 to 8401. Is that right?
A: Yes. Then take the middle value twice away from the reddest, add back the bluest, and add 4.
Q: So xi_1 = 3.9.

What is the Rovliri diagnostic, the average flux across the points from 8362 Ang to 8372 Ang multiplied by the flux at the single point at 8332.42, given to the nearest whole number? 214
